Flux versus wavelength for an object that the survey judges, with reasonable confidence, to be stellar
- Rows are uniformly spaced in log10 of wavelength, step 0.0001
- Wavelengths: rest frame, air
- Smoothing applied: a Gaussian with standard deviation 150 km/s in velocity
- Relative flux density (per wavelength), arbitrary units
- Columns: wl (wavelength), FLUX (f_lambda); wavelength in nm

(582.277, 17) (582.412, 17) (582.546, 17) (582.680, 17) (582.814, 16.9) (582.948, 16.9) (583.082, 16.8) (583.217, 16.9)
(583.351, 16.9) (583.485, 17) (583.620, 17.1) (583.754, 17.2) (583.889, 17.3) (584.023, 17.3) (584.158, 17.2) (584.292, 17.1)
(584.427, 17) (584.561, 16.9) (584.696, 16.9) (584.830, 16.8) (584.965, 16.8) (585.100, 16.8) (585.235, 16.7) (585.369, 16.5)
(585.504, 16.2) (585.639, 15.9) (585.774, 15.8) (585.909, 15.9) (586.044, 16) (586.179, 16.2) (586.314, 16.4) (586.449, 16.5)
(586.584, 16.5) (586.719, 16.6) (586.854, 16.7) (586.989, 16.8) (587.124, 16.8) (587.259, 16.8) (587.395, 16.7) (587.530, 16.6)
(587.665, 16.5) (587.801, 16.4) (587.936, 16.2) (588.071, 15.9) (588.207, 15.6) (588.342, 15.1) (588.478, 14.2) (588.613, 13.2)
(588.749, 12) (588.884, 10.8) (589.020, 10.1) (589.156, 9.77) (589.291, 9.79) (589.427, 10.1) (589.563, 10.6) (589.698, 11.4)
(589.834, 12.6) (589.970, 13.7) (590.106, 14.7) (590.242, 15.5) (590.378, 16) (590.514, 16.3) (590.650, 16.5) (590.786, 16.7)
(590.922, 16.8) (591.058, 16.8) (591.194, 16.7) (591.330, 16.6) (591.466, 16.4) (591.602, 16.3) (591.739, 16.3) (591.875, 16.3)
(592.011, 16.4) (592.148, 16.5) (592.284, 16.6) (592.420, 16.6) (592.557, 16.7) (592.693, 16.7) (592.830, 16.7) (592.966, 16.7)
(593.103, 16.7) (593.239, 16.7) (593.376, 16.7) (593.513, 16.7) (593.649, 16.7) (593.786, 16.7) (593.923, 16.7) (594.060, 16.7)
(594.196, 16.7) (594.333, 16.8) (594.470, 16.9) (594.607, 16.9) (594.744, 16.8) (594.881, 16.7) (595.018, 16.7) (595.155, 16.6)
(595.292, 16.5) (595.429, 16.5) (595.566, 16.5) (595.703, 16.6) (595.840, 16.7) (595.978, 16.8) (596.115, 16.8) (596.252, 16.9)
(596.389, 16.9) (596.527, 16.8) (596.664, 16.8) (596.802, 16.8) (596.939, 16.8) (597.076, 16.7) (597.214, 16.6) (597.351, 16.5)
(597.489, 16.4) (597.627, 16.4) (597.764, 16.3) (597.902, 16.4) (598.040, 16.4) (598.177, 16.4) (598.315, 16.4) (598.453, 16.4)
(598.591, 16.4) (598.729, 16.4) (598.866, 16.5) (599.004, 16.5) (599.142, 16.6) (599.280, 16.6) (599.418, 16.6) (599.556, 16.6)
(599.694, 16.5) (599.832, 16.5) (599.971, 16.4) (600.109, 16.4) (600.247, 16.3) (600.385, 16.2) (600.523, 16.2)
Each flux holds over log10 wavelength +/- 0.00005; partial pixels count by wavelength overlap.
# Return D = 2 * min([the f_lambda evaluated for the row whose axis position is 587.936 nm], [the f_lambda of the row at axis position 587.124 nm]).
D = 32.4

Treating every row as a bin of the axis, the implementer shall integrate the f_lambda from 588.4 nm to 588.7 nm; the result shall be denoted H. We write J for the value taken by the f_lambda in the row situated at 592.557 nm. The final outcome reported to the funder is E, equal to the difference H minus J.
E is -12.6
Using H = 4.1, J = 16.7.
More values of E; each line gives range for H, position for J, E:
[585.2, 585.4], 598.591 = -13.1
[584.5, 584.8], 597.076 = -11.6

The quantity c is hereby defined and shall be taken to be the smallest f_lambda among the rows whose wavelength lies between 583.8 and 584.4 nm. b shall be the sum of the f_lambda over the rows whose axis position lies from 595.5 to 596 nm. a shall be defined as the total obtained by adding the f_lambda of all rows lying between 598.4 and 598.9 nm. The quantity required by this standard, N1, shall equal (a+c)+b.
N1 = 149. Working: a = 65.7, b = 66.6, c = 17.1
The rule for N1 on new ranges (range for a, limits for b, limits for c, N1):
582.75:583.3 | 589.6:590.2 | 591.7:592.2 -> 136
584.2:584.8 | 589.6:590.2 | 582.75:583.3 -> 137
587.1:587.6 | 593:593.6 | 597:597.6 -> 150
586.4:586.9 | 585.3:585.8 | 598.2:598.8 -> 147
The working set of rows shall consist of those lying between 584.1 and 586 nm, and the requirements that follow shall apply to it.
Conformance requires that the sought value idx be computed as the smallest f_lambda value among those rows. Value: 15.8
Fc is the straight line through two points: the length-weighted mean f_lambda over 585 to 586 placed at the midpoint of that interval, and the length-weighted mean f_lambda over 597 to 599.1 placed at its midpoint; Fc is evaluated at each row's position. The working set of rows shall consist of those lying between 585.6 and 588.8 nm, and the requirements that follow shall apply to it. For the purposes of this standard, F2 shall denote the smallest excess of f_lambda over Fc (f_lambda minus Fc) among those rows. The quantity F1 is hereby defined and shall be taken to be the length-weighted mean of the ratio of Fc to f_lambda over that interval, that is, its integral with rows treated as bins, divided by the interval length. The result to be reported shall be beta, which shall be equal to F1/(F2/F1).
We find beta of 0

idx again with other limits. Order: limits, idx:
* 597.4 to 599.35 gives 16.3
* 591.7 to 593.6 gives 16.3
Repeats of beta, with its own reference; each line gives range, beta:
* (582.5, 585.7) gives -3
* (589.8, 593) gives 0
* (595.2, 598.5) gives -7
